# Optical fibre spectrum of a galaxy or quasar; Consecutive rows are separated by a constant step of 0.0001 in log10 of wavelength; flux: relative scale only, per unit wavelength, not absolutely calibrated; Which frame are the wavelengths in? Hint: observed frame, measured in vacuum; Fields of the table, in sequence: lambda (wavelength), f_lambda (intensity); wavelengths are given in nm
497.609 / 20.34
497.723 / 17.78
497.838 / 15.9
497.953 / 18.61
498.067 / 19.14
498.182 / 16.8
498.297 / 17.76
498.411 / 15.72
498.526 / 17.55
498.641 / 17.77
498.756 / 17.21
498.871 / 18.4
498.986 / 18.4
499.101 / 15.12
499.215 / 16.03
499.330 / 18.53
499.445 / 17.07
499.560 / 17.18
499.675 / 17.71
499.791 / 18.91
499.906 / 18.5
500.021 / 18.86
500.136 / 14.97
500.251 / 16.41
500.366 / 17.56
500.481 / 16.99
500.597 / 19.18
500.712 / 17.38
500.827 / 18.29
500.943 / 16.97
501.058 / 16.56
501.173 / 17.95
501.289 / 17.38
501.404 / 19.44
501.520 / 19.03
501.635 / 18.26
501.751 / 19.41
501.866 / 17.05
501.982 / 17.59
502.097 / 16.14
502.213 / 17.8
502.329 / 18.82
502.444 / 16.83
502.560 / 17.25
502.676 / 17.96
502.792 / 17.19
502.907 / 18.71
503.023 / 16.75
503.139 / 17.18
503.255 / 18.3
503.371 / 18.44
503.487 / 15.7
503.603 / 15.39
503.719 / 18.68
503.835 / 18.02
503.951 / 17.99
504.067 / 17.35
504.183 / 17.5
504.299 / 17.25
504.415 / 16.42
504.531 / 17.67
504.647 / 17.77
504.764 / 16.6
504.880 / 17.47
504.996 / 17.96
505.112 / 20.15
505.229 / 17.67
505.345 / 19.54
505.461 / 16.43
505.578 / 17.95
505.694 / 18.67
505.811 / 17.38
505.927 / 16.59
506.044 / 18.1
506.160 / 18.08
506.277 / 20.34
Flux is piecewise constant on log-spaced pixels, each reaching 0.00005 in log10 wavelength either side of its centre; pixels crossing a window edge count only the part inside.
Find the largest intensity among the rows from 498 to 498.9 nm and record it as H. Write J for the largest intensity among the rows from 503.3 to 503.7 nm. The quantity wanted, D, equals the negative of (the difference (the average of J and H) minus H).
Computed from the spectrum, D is 0.35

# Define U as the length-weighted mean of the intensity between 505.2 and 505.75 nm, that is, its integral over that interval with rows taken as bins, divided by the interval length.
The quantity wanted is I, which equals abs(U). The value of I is 18.1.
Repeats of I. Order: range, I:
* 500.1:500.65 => 17.1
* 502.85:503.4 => 17.8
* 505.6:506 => 17.6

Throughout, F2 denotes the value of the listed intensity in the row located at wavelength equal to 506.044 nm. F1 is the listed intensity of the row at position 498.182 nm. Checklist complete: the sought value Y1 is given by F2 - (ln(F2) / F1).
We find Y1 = 17.9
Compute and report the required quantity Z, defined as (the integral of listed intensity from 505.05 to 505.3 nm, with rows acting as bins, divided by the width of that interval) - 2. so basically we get 16.9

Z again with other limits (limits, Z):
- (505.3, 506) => 15.7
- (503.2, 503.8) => 15.3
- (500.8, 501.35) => 15.4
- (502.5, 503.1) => 15.5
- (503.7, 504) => 16.2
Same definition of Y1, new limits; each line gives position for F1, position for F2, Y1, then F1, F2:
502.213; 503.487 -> 15.5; 17.8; 15.7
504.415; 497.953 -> 18.4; 16.42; 18.61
